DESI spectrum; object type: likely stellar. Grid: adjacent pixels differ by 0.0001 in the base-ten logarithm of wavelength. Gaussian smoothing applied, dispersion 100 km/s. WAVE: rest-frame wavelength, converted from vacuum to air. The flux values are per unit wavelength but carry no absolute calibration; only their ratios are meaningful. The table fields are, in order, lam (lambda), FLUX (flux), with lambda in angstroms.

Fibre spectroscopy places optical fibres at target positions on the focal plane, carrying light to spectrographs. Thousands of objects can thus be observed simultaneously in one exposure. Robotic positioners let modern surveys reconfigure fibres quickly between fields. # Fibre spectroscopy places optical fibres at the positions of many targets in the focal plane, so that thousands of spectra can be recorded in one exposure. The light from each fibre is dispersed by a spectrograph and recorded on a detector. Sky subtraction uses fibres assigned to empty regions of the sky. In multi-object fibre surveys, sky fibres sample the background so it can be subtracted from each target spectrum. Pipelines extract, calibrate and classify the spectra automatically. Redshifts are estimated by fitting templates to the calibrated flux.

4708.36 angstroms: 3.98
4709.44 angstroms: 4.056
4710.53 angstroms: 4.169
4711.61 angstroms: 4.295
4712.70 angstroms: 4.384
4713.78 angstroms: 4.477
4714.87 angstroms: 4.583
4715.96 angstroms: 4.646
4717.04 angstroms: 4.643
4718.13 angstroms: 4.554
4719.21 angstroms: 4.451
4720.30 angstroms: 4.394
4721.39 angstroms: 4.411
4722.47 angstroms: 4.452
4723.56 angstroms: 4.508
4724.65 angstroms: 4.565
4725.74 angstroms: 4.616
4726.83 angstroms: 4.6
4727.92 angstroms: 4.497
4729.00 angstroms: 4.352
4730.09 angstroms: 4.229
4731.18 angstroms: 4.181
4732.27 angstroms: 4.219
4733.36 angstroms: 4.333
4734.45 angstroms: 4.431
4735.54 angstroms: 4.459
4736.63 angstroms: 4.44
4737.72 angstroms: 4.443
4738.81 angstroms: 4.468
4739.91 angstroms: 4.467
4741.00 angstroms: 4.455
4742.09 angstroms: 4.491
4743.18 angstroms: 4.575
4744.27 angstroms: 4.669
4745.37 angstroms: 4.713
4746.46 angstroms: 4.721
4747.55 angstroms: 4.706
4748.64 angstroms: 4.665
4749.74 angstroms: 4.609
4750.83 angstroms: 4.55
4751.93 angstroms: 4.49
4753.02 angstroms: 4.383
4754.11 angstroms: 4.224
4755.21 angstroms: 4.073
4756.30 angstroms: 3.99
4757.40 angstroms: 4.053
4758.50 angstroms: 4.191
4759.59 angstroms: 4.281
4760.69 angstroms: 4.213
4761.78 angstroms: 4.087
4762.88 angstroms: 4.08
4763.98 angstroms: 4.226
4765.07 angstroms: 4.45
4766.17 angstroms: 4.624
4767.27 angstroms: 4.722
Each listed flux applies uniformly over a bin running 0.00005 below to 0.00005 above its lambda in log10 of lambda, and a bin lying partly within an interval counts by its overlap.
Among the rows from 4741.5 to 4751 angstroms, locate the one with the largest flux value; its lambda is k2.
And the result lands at 4746.46 angstroms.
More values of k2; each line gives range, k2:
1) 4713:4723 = 4715.96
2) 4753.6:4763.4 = 4759.59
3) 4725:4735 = 4725.74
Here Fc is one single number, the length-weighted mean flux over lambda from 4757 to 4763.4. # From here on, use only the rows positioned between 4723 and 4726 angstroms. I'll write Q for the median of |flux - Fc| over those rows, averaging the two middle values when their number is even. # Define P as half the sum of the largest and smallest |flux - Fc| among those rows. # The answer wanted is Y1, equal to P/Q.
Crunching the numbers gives 0.99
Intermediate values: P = 0.41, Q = 0.41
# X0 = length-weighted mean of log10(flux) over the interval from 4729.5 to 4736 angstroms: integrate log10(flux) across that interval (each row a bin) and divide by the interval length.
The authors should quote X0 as 0.634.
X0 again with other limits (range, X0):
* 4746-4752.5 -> 0.665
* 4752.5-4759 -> 0.617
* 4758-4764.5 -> 0.621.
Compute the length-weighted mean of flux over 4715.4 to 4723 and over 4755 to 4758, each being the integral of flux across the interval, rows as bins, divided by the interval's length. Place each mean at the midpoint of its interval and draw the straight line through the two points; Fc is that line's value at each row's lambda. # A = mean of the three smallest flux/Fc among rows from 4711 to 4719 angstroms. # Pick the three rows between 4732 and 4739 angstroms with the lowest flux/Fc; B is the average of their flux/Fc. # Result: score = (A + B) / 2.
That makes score 0.98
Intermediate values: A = 0.95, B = 1.00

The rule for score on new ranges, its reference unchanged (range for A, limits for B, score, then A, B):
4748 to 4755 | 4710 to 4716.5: 1.00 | 1.07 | 0.93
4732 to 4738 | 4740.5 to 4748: 1.03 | 1.00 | 1.07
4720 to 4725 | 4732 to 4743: 0.99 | 0.99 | 1.00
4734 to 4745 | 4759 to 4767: 1.04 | 1.03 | 1.04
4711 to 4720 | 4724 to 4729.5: 0.98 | 0.95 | 1.01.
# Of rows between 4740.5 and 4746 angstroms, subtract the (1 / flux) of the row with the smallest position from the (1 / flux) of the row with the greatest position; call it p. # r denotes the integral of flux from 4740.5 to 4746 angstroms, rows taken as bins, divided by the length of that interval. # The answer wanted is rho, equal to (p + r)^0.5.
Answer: 2.14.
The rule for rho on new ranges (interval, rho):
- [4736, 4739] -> 2.11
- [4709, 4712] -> 2.04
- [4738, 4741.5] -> 2.11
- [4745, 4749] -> 2.17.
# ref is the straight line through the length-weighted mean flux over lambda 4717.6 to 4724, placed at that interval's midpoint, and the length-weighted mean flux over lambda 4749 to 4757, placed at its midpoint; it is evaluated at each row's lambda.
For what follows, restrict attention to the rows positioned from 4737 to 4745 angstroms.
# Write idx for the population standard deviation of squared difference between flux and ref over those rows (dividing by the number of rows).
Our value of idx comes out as 0.030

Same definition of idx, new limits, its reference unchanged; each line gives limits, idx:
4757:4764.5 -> 0.024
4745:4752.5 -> 0.039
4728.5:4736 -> 0.021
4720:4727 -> 0.011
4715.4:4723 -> 0.011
